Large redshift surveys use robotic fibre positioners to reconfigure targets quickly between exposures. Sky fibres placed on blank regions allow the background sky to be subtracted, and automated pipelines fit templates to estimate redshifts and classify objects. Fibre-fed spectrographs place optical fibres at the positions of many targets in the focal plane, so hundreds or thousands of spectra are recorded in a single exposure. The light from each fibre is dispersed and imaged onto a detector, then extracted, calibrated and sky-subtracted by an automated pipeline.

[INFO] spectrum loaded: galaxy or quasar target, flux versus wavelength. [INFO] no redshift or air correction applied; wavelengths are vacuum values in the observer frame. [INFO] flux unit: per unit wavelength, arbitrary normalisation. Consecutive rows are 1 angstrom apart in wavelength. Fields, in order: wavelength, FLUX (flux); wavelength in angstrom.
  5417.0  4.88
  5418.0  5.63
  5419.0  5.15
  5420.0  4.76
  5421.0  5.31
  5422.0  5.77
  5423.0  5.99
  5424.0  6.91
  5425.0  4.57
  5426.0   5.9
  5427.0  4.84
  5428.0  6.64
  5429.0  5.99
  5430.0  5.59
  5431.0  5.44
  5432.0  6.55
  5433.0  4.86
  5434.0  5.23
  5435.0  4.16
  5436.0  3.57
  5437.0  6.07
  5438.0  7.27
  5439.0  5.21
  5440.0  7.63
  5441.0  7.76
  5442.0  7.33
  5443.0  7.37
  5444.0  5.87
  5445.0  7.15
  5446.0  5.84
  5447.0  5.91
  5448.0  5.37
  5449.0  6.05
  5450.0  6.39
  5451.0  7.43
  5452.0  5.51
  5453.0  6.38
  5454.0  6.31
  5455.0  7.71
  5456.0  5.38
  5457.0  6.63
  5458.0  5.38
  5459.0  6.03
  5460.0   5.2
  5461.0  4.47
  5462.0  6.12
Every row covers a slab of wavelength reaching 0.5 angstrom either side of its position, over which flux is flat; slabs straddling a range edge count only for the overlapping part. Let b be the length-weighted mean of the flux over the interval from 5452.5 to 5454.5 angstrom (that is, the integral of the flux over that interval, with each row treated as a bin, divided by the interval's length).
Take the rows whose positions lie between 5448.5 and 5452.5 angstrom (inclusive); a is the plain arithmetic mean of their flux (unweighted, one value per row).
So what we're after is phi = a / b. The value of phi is 1.00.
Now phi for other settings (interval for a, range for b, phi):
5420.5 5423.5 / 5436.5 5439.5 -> 0.92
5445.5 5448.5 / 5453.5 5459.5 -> 0.91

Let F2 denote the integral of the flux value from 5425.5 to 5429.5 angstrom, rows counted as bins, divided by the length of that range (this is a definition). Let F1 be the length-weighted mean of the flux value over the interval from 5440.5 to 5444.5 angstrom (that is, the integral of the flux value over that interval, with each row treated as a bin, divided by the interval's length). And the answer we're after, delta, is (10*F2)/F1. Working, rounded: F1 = 7.1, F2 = 5.8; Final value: 8.2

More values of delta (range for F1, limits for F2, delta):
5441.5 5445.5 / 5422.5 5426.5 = 8.4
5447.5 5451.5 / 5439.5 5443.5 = 11.9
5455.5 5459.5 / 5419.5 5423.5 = 9.3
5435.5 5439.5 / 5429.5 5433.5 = 10.1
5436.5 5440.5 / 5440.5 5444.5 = 10.8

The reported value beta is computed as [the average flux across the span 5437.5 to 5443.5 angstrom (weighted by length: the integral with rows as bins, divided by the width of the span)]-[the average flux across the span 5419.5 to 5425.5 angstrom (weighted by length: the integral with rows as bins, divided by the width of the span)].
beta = 1.5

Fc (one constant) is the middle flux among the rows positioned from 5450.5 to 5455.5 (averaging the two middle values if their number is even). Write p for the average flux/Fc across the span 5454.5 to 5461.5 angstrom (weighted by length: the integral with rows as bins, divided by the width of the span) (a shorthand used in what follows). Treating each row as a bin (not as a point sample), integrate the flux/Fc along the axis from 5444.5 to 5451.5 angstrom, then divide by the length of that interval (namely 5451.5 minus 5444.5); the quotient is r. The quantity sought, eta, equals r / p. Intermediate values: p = 0.914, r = 0.99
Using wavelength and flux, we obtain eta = 1.08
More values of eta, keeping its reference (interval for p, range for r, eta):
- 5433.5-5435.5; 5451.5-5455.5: 1.38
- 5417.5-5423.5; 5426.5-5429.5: 1.07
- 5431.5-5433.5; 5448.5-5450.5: 1.09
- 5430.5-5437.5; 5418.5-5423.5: 1.05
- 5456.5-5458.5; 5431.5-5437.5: 0.84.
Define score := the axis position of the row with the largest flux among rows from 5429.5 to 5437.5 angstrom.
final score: 5432.0 angstrom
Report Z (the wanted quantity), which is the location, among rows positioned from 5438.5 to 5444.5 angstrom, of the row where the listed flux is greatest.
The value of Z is 5441.0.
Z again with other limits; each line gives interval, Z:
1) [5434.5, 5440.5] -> 5440.0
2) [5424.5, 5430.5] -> 5428.0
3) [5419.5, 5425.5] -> 5424.0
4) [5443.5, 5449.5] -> 5445.0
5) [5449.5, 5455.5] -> 5455.0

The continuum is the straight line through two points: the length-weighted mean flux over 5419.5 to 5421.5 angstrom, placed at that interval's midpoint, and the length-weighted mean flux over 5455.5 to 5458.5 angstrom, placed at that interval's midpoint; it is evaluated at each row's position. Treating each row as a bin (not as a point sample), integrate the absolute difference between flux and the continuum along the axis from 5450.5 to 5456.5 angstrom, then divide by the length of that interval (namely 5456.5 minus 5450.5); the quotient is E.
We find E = 0.92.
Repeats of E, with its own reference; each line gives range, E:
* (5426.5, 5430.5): 0.73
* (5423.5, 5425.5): 1.18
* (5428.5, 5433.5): 0.61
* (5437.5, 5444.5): 1.52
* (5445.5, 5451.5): 0.63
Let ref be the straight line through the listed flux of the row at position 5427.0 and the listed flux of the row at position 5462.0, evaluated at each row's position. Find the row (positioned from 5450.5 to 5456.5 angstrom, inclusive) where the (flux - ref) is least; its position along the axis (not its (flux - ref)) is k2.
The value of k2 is 5456.0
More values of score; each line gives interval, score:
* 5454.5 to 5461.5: 5455.0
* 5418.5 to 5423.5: 5423.0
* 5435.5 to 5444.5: 5441.0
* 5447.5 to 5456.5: 5455.0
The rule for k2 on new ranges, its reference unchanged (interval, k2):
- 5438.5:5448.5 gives 5448.0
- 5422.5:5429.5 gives 5425.0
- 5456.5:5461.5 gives 5461.0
